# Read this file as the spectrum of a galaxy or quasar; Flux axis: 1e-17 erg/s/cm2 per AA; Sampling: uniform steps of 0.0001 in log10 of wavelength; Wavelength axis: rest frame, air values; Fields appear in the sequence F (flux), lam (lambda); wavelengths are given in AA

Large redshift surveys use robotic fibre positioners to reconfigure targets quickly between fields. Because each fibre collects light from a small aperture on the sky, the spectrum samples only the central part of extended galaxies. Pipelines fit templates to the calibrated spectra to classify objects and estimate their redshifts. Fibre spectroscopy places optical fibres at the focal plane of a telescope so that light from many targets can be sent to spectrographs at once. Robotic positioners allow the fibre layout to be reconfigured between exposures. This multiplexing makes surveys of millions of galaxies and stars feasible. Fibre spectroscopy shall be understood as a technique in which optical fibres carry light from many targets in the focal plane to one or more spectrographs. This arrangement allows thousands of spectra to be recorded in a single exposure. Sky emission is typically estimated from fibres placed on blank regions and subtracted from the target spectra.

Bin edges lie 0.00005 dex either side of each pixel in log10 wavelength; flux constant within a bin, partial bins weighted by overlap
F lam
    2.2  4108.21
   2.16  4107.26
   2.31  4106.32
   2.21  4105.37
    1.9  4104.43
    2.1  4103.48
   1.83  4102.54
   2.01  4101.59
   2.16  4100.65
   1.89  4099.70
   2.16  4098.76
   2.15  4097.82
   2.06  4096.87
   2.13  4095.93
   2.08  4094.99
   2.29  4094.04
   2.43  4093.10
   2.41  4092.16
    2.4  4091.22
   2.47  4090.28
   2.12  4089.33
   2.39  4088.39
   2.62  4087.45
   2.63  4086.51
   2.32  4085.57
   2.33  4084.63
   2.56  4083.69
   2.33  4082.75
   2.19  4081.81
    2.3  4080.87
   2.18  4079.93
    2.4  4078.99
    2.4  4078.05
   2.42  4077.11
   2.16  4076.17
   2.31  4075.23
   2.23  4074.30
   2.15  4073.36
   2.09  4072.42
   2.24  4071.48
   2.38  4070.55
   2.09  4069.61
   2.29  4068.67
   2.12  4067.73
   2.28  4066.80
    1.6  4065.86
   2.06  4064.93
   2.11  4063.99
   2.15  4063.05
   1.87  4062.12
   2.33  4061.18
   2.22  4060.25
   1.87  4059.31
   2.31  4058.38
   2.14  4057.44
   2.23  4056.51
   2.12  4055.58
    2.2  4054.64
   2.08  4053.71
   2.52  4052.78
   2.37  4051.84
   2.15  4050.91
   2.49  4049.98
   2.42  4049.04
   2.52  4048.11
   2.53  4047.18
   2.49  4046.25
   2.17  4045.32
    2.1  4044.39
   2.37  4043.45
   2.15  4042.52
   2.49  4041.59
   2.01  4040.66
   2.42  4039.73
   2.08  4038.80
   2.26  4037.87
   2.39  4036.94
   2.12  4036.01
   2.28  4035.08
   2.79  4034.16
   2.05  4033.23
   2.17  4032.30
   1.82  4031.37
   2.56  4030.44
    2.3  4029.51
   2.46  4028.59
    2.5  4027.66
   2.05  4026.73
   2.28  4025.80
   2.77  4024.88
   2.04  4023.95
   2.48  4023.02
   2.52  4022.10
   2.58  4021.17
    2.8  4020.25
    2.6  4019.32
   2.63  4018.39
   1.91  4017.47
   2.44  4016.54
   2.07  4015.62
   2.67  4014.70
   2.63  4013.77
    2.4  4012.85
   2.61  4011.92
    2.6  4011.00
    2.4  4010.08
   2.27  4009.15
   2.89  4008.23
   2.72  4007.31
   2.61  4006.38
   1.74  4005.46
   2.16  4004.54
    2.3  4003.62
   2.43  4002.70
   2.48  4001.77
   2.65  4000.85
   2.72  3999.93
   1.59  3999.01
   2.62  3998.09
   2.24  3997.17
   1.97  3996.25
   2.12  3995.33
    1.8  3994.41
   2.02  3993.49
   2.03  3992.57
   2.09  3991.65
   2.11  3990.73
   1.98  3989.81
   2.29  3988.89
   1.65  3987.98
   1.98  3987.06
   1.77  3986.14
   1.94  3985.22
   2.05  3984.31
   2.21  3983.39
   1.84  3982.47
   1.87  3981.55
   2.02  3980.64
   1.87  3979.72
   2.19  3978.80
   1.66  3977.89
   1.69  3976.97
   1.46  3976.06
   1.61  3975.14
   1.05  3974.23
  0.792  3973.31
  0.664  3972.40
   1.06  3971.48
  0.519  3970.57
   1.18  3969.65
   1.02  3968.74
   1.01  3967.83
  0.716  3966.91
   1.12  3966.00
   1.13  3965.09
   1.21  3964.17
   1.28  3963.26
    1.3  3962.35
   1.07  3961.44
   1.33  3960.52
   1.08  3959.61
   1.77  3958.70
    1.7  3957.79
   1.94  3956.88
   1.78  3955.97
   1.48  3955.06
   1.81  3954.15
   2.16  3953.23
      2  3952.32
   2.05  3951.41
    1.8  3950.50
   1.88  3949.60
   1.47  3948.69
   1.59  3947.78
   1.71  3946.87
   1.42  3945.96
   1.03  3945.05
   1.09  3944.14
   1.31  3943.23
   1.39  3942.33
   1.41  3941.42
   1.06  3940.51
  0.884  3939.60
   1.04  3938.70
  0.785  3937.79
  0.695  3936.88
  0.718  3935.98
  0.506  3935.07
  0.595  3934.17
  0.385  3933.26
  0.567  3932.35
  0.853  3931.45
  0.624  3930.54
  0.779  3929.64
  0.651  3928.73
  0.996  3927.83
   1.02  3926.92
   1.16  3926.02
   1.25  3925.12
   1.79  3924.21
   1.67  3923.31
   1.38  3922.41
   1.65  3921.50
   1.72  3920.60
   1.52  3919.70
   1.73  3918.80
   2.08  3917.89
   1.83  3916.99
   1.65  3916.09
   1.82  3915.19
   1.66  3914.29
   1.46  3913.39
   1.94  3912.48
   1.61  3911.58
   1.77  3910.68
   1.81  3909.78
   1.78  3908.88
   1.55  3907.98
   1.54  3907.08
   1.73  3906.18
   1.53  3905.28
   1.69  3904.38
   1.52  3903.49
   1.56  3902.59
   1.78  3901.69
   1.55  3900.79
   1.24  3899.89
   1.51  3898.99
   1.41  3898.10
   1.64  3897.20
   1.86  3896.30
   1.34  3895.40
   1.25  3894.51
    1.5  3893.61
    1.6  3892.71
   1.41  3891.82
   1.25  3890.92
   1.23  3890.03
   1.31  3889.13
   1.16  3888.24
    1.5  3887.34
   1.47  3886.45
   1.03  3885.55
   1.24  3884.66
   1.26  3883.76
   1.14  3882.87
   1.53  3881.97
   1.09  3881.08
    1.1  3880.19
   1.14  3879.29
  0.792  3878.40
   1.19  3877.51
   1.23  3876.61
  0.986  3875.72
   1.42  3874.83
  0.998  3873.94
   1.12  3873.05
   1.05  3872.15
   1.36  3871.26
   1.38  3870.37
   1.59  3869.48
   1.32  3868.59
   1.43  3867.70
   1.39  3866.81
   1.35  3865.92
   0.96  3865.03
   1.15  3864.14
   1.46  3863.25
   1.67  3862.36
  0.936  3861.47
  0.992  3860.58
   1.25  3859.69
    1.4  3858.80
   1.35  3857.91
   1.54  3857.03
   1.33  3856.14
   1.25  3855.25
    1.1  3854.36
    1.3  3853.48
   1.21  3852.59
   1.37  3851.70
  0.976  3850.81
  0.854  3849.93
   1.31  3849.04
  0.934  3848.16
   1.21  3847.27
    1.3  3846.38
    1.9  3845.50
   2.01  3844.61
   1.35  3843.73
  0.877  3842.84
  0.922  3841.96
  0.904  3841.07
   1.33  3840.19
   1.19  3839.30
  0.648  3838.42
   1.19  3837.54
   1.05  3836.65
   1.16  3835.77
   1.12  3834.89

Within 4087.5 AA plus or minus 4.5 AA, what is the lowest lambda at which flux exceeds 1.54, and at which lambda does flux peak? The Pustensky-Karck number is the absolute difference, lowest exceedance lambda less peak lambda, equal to 2.8 AA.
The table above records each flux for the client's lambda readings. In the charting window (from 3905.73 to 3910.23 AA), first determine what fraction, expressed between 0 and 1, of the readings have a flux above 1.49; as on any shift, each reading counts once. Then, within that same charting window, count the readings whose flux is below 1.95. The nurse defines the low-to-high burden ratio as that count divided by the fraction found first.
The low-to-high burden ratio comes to 5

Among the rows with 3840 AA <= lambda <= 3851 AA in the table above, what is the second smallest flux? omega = 0.877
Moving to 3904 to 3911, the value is 1.54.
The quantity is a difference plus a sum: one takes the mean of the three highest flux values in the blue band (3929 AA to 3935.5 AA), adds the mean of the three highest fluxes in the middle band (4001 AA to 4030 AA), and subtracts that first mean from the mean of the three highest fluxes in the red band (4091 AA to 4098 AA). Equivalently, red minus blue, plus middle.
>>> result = 4.48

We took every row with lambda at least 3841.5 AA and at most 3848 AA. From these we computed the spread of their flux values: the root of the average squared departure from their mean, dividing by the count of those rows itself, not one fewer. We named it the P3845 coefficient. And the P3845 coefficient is 0.41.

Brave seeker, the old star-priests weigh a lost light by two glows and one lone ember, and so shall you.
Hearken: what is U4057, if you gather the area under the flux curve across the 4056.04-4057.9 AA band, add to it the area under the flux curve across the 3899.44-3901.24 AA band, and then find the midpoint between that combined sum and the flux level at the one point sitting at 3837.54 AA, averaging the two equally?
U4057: 3.9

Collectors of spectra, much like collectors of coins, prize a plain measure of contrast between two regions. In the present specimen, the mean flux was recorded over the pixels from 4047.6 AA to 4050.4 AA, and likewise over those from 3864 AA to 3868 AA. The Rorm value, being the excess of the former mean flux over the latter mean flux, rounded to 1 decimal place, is 1.2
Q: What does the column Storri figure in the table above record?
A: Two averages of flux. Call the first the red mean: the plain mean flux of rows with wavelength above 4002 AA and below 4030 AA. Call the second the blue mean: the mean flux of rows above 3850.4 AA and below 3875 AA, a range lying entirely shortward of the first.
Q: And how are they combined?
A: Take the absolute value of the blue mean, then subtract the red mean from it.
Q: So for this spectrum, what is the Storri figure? -1.2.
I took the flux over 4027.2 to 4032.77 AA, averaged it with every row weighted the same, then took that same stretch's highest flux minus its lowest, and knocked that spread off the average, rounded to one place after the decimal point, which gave 1.6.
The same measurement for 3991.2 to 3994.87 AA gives 1.7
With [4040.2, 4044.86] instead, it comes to 1.7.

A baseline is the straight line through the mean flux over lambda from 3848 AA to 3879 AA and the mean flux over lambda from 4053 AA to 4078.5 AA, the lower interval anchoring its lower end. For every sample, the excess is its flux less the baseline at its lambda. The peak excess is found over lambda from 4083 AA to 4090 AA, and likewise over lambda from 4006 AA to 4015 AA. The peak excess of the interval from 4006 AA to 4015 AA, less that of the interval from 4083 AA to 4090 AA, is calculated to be 0.6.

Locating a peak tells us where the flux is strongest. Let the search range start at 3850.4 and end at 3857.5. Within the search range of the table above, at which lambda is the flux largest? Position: 3857.03 AA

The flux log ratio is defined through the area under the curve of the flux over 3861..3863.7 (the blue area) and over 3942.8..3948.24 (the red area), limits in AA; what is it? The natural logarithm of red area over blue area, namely 0.7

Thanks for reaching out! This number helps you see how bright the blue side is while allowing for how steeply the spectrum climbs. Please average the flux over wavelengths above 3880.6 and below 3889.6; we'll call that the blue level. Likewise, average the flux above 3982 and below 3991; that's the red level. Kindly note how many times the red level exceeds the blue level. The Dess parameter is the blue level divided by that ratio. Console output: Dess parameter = 0.82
